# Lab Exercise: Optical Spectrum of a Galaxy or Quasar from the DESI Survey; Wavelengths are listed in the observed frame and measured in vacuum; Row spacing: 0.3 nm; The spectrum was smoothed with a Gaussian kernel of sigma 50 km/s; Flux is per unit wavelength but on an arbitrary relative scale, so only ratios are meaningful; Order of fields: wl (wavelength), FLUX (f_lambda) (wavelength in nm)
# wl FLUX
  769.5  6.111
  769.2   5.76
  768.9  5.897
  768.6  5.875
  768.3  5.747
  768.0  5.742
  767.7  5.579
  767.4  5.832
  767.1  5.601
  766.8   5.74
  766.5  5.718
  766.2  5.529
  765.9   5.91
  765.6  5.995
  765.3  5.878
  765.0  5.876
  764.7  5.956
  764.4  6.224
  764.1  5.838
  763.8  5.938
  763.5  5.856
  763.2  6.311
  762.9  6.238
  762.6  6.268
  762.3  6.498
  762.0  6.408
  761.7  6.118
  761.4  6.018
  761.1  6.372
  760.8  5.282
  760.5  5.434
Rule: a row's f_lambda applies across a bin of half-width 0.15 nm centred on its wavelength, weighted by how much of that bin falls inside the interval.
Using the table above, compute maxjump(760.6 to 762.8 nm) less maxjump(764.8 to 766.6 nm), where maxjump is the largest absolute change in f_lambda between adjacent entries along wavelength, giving 0.71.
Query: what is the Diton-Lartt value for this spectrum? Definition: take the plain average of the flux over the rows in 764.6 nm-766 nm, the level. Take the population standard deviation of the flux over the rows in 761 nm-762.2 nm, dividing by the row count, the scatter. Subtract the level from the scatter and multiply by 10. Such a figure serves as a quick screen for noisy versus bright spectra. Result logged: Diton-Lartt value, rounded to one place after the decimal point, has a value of -57.6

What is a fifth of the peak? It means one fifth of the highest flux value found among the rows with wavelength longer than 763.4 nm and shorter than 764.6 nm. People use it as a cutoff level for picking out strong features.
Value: 1.24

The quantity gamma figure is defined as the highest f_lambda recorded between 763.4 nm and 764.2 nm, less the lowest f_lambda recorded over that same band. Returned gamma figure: 0.10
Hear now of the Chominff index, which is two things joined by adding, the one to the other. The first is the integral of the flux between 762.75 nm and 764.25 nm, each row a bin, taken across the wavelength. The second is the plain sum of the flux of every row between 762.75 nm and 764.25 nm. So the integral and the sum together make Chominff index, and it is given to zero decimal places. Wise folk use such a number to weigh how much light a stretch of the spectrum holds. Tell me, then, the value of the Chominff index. 39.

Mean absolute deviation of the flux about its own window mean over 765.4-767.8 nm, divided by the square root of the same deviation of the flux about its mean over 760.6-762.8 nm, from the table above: 0.246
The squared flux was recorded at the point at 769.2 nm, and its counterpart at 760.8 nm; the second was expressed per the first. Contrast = 0.84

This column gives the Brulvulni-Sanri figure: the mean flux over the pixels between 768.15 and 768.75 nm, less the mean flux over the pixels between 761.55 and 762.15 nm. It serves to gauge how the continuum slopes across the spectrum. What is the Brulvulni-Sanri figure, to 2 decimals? -0.45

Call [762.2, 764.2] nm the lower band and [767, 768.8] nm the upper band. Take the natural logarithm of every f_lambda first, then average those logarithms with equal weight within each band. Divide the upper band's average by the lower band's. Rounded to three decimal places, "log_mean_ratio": 0.963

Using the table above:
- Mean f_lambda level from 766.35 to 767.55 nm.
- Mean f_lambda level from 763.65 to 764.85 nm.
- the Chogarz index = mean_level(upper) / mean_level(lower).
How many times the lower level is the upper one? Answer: 0.96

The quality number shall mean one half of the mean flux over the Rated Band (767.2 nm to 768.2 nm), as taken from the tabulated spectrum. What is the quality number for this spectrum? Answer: 2.86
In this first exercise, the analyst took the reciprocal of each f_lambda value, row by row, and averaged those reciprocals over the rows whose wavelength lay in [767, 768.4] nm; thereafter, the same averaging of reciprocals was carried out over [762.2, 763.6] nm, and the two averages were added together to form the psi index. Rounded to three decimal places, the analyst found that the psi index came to 0.336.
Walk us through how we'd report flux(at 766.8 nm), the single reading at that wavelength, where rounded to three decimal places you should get 5.740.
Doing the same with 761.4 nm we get 6.018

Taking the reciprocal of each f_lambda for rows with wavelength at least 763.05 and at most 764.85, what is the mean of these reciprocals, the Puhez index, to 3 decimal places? 0.166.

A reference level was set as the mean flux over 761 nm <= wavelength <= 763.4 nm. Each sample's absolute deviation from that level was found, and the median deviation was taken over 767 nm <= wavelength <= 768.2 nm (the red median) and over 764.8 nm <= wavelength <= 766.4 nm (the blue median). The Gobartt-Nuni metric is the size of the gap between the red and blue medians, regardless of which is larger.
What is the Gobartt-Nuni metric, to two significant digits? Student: 0.21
